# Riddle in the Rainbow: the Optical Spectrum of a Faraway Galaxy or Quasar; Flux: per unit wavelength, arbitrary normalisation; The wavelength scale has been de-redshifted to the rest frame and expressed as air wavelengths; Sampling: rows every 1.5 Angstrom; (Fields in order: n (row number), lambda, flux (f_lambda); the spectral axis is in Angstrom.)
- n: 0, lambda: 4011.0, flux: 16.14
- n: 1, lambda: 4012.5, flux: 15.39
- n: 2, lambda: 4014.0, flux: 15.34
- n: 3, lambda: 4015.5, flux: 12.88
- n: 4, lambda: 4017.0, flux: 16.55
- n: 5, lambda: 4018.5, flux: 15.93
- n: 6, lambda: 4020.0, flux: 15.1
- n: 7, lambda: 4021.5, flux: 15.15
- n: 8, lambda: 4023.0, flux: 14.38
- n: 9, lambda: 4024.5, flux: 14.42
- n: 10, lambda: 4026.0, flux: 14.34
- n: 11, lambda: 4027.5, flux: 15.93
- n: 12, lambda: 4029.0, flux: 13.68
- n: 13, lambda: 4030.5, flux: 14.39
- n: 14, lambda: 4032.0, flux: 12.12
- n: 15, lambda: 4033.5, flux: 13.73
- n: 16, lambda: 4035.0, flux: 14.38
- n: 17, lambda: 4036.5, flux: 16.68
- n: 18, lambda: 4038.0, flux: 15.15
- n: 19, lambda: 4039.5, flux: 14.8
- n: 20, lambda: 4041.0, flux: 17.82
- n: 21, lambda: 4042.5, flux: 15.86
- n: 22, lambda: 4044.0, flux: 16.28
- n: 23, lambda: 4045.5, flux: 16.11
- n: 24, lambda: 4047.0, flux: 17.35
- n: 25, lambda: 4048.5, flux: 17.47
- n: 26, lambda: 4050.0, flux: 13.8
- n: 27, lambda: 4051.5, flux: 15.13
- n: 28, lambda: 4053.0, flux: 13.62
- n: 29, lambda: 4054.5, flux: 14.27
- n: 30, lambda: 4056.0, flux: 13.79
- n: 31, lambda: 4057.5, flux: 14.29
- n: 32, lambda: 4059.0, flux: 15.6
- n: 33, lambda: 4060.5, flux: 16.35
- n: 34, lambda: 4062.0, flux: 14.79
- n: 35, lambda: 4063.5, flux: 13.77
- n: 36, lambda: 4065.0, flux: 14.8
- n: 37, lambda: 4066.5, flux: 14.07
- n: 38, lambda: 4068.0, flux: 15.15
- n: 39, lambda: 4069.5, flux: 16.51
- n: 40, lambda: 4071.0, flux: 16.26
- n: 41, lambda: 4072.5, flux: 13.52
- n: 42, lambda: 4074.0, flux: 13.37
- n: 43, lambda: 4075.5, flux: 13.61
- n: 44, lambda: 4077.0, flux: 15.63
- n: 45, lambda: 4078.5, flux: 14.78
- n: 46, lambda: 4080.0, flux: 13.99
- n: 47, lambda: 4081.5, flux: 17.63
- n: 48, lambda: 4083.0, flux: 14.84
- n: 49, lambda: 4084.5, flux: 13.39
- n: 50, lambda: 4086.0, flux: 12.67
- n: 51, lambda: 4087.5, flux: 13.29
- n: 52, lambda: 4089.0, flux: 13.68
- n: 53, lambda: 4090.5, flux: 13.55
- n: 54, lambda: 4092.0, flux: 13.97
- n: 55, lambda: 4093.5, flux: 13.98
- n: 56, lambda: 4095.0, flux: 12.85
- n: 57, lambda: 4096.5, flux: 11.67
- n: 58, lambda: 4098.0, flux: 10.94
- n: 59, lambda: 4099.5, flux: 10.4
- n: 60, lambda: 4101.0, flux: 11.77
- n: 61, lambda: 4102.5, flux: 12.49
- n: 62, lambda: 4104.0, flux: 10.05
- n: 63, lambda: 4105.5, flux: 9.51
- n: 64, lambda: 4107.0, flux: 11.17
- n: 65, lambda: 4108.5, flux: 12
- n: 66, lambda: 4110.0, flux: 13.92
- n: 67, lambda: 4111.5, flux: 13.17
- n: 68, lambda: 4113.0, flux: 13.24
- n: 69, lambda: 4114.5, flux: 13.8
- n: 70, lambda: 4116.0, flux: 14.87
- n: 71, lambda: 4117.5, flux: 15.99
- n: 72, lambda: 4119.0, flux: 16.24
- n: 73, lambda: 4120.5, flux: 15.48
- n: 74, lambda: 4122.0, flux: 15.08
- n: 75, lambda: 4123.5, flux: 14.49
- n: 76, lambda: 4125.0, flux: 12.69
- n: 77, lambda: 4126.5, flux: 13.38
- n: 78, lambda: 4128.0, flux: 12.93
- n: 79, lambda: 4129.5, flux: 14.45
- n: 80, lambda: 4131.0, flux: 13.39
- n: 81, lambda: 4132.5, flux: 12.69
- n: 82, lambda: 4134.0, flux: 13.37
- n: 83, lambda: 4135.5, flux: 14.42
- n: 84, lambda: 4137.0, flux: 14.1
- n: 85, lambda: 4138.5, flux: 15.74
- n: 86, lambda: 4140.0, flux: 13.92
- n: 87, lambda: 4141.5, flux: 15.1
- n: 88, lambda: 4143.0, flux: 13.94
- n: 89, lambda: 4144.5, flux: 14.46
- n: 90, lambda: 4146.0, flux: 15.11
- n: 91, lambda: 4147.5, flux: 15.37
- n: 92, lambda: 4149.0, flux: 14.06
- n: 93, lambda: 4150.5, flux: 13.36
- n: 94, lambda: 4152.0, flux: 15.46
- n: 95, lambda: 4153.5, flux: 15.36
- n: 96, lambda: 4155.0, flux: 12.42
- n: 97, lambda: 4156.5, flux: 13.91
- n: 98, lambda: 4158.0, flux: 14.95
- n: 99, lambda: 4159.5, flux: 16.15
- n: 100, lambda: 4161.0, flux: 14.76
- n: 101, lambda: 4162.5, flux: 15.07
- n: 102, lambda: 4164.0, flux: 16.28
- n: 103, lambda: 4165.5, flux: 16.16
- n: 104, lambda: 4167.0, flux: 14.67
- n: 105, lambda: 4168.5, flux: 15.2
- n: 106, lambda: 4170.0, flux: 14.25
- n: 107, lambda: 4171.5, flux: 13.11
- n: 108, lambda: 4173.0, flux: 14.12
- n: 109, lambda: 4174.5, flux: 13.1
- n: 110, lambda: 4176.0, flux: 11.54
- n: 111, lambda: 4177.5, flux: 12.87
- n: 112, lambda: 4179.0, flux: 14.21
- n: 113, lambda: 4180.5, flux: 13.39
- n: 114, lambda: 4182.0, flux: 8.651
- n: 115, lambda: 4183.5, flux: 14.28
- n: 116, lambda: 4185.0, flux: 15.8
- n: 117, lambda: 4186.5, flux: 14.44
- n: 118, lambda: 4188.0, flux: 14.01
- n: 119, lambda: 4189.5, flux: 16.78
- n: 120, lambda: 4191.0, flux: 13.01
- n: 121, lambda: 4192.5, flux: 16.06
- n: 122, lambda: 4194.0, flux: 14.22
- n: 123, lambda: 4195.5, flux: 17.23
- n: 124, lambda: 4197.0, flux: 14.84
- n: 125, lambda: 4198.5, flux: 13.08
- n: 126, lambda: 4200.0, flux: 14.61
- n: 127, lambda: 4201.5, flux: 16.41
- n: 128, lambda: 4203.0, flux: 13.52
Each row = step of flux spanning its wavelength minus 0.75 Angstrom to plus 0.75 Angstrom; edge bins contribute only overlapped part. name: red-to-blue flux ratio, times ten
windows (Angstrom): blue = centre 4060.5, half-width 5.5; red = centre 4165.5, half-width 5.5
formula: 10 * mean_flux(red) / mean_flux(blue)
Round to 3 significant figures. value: 10.3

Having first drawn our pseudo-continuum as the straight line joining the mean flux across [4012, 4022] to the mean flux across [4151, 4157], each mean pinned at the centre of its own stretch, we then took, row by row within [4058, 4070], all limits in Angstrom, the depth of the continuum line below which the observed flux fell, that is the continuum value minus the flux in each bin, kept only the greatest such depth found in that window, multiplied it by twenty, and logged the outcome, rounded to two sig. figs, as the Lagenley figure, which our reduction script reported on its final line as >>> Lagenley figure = 22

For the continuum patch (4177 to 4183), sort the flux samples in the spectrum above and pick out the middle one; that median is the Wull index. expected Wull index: 13.1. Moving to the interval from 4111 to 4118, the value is 13.8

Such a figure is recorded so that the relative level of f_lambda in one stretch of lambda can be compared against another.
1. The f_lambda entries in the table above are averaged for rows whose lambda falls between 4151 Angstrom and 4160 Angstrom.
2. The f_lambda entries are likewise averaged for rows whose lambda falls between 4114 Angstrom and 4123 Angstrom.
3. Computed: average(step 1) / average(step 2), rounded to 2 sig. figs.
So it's 0.96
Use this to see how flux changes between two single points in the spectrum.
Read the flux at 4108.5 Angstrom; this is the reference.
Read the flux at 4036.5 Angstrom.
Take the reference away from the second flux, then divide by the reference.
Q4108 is 0.39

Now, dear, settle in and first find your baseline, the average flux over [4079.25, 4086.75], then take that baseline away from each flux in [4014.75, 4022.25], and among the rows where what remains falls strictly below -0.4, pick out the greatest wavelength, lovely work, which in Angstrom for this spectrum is 4015.5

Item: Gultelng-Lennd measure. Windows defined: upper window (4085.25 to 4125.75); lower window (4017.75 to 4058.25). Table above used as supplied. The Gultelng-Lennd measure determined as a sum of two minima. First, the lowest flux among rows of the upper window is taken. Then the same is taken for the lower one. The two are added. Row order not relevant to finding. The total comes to 21.6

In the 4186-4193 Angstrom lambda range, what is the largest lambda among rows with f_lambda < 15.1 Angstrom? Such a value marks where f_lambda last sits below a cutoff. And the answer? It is 4191.0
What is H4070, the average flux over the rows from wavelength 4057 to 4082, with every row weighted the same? 14.9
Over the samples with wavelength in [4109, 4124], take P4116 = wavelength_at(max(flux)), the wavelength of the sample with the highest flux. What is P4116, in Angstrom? 4119.0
